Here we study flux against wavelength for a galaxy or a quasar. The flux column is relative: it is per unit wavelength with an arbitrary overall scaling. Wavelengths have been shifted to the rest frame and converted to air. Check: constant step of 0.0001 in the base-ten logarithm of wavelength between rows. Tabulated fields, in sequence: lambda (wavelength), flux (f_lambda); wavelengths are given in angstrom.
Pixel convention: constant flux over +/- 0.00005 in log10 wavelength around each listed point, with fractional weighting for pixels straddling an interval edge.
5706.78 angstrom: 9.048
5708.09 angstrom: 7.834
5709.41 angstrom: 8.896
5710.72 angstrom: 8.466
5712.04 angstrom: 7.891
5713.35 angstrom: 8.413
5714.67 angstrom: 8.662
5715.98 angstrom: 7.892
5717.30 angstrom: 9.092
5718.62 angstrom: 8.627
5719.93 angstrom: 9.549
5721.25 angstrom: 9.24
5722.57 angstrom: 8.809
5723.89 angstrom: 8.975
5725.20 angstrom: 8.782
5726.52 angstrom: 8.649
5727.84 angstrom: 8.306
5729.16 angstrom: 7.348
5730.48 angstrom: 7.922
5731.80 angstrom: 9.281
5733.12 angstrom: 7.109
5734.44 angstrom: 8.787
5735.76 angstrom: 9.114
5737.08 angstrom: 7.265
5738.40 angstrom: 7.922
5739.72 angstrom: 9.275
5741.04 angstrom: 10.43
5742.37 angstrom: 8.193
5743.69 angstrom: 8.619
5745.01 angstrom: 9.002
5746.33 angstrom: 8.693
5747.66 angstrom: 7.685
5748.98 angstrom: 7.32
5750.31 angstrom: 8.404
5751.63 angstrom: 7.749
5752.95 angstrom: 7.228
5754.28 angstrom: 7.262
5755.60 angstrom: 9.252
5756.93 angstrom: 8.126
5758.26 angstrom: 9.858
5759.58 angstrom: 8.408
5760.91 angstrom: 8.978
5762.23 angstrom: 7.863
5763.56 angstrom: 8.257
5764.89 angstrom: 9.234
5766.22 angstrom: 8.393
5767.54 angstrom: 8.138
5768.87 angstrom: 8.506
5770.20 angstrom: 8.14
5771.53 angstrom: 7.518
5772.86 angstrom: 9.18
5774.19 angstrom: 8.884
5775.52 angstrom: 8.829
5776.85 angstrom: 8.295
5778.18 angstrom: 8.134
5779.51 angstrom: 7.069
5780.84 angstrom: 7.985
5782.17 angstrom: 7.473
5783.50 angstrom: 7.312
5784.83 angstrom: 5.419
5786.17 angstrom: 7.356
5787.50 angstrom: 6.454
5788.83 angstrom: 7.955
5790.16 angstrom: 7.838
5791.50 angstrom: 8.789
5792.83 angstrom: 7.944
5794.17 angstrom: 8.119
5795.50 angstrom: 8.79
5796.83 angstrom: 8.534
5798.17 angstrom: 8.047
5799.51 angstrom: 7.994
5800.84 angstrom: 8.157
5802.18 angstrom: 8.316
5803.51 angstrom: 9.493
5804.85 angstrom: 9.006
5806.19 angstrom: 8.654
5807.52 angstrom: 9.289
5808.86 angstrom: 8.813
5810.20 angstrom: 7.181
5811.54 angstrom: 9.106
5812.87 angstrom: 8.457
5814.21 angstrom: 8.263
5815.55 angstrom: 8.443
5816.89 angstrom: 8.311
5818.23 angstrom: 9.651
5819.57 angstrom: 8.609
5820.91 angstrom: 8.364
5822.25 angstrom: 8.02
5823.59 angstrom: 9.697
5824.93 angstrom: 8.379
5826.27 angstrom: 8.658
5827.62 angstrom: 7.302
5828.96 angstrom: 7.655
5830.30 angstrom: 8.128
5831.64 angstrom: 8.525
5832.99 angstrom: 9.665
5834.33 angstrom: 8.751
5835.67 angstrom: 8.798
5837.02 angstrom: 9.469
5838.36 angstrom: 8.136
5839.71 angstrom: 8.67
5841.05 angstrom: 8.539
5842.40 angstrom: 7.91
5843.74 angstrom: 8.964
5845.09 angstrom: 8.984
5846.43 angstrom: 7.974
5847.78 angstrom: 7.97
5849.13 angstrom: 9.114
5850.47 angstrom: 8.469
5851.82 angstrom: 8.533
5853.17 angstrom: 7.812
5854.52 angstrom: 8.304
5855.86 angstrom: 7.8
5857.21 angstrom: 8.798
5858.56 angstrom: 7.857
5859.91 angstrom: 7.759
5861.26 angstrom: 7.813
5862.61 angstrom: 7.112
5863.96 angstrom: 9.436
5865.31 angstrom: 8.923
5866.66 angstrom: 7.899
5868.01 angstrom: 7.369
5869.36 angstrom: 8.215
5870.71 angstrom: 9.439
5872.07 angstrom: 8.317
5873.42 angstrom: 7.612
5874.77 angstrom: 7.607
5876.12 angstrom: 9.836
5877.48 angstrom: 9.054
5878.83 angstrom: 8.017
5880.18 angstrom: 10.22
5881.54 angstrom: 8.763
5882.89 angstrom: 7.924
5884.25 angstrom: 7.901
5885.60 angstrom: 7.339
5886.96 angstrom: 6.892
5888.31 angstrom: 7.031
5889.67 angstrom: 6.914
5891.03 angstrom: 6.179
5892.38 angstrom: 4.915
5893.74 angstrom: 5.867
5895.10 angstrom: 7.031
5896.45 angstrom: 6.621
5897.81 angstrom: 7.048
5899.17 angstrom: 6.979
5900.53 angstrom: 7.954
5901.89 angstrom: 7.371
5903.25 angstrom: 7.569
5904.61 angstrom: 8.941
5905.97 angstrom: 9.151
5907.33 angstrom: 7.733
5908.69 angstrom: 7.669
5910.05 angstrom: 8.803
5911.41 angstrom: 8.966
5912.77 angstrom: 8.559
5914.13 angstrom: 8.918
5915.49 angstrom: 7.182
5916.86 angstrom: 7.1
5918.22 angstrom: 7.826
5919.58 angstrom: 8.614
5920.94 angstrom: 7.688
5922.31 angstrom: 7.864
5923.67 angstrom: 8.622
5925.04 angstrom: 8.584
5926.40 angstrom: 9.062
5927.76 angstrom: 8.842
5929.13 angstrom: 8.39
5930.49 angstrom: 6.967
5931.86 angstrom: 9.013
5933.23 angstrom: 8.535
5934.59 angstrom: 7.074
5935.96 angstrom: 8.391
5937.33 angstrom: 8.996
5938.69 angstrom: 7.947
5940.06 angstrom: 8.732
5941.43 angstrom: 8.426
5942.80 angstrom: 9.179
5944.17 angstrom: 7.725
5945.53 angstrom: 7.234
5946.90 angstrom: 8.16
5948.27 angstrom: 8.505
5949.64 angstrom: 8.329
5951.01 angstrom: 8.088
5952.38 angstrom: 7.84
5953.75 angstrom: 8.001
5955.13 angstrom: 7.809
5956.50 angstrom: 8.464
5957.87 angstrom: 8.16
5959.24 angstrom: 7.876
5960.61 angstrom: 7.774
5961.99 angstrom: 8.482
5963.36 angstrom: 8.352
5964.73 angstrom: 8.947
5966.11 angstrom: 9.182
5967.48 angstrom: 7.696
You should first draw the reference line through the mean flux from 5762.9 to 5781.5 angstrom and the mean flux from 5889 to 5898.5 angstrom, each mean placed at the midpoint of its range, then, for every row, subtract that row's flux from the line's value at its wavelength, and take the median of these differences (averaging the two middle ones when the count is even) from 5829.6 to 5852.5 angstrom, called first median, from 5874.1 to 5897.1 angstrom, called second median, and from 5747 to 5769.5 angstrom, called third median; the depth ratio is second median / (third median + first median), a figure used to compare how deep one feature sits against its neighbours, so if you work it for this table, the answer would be 0.72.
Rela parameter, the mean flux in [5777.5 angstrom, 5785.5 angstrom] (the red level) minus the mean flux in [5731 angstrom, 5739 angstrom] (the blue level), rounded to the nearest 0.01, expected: -1.01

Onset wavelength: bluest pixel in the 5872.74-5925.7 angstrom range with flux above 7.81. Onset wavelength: 5876.12 angstrom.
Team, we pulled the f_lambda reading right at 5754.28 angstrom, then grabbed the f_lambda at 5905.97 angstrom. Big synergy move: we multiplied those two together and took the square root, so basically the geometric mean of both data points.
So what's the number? 8.2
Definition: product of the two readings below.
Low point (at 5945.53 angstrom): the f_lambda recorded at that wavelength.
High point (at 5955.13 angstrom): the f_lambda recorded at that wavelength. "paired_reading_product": 56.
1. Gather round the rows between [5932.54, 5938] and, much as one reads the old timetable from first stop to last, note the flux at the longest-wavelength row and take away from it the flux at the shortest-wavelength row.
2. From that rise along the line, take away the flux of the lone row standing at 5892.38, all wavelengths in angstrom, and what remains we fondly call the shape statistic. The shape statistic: -4.5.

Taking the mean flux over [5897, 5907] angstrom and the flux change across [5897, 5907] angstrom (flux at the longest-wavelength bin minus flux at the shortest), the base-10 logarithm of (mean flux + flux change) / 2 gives 0.70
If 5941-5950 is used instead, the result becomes 0.61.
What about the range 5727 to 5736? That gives 0.66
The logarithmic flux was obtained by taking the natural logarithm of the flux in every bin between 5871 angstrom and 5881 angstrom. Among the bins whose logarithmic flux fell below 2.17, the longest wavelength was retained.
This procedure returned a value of 5878.83 angstrom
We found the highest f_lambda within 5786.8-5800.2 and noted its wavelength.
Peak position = 5795.50 angstrom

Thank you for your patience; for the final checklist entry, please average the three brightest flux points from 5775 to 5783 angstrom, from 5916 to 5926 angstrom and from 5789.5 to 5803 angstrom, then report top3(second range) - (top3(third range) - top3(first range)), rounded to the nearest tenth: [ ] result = 8.3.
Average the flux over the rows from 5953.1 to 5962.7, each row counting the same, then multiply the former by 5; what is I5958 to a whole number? 40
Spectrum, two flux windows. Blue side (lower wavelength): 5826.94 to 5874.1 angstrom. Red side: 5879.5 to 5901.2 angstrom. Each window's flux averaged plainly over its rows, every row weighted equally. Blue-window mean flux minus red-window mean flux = 1.1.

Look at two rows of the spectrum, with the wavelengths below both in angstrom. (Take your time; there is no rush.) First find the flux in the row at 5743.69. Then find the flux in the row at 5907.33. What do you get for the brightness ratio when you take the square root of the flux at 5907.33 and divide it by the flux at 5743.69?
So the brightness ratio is 0.323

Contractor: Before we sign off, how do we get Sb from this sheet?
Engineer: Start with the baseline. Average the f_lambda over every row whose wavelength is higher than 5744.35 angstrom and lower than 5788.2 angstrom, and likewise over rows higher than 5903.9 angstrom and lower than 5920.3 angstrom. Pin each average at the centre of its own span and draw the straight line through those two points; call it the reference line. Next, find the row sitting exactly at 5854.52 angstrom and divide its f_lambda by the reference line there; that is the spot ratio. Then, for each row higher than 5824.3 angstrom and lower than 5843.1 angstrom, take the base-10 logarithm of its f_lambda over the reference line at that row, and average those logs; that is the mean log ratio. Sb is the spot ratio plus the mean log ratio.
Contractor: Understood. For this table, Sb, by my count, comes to 1.03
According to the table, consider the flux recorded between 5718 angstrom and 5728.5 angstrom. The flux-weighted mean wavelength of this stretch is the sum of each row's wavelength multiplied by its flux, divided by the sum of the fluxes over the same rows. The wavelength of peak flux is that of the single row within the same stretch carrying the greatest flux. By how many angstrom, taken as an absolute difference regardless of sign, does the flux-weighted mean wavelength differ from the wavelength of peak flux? 3.2 angstrom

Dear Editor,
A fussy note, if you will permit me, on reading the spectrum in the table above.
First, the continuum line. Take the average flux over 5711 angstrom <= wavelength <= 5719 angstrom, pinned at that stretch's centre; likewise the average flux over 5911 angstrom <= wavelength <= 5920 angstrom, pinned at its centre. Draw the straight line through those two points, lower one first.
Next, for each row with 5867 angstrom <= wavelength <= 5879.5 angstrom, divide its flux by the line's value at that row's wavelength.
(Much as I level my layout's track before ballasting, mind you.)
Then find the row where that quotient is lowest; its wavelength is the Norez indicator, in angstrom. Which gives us 5868.01 angstrom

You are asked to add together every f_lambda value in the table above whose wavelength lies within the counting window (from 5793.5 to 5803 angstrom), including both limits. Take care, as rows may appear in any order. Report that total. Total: 58.0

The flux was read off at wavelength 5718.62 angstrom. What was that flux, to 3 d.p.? 8.627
